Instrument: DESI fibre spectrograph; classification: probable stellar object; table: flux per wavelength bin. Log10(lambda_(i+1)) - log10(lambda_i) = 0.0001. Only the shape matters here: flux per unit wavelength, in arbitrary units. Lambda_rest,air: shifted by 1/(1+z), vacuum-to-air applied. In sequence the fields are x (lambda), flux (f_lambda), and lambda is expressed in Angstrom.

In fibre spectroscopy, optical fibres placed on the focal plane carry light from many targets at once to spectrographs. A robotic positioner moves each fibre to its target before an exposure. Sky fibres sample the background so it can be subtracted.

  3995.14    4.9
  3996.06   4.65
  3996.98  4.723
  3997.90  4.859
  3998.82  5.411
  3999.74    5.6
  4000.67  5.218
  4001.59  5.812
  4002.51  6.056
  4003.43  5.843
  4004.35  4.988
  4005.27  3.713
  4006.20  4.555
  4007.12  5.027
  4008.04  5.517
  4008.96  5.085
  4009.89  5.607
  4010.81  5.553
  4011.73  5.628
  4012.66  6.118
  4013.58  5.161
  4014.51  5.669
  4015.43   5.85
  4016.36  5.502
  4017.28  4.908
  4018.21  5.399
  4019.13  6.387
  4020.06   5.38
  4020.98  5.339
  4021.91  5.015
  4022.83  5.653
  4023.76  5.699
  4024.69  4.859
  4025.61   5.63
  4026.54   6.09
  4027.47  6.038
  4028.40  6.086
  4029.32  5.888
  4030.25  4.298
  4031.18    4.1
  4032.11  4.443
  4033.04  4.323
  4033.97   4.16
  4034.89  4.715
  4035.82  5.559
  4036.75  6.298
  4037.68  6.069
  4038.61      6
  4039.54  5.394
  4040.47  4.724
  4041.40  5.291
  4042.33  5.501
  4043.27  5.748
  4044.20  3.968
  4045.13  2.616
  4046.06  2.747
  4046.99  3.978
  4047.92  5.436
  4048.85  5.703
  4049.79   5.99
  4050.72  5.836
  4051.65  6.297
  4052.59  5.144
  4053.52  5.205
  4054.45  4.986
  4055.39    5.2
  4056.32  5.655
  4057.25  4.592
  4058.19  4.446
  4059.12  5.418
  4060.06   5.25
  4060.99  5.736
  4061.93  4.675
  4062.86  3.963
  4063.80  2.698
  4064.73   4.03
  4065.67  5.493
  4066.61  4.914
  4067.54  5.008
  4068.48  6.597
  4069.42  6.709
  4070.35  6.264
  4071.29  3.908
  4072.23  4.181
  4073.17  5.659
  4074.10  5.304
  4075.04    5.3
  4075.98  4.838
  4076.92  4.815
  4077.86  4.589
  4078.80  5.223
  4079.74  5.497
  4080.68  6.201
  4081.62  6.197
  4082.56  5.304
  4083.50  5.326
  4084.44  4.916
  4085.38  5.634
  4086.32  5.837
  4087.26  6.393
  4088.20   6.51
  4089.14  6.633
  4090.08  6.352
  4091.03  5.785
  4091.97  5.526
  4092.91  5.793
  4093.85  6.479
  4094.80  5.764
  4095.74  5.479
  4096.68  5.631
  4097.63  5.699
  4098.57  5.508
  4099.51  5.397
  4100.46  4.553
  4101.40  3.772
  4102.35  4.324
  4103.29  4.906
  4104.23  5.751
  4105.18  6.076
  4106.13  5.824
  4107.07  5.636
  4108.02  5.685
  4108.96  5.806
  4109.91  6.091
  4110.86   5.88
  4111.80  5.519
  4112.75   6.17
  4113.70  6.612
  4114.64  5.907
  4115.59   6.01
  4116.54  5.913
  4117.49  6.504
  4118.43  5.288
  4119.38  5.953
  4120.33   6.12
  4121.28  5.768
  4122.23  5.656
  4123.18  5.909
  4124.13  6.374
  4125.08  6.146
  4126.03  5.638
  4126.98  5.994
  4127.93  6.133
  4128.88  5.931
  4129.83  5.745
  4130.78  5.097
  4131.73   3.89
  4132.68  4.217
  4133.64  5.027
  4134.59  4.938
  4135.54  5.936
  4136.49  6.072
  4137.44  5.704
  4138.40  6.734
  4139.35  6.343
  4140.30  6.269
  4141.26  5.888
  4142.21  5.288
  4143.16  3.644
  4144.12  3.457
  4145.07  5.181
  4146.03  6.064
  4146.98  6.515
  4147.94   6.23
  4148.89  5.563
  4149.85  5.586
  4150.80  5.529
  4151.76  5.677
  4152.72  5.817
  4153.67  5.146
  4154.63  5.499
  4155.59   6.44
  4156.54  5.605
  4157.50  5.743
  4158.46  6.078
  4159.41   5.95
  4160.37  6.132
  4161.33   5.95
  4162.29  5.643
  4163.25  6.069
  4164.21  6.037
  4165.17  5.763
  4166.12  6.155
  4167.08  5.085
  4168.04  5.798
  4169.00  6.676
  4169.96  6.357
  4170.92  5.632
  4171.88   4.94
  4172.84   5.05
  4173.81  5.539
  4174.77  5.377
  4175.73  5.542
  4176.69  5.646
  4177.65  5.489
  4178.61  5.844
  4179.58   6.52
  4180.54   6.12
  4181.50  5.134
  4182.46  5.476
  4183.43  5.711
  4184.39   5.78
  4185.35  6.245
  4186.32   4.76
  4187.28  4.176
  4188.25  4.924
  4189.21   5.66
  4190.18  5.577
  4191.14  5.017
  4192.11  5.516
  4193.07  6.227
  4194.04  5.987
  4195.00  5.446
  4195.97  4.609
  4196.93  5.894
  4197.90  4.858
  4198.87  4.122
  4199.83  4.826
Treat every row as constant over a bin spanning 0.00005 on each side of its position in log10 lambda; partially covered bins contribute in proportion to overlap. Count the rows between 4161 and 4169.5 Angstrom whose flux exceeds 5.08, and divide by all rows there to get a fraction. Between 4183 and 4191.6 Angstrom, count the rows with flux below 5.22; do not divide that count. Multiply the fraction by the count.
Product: 4.0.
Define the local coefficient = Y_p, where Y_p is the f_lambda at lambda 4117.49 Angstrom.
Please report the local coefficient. 6.504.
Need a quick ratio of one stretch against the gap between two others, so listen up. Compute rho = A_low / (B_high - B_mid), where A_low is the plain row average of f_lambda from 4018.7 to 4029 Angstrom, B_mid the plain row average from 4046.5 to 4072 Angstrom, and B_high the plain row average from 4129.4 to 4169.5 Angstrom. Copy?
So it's 12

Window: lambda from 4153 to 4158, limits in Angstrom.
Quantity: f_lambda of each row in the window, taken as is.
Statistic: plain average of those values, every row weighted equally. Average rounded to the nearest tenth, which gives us 5.7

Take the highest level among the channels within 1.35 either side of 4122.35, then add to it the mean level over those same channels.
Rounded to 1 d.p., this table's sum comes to 11.7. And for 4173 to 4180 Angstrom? 12.2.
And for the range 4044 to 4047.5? 7.3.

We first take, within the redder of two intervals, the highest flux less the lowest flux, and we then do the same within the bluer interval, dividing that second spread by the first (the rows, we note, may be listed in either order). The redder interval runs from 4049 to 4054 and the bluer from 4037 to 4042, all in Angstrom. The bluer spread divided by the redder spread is 1.2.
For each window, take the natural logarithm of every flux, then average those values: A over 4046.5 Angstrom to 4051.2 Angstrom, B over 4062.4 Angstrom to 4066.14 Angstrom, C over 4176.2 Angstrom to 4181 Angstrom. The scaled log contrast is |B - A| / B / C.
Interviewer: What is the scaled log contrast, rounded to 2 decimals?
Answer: 0.13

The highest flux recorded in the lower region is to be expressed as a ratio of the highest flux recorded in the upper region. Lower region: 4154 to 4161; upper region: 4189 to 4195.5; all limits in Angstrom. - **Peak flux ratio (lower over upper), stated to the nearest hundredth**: 1.03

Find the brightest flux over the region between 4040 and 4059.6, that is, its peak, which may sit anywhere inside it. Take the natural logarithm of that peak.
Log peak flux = 1.84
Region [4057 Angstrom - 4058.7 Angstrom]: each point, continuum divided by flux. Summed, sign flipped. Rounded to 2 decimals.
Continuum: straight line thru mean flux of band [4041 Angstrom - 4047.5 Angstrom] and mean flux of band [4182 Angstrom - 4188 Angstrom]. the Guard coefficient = -1.93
